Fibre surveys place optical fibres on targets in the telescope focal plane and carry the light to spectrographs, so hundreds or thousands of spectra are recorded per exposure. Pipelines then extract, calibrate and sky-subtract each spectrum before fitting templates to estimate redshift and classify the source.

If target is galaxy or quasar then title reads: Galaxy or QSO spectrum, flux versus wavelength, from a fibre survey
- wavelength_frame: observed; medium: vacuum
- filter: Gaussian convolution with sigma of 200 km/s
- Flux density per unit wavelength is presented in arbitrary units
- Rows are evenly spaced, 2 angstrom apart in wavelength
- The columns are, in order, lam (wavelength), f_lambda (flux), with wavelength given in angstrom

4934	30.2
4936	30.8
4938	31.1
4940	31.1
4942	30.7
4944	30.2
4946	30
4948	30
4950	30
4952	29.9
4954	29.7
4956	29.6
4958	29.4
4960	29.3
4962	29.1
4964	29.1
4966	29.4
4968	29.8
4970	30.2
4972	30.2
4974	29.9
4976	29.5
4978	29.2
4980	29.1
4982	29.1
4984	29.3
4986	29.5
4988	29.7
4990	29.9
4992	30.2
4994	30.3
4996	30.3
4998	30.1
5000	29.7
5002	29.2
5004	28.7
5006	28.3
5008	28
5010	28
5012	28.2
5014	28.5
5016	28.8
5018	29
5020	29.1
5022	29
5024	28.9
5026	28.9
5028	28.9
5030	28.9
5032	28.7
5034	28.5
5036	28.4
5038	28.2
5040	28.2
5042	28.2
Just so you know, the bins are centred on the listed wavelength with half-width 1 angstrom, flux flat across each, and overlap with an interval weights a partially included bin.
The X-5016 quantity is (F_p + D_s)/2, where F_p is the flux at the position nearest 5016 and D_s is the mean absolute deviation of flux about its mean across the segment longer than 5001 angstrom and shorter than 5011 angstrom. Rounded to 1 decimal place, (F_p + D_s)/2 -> 14.6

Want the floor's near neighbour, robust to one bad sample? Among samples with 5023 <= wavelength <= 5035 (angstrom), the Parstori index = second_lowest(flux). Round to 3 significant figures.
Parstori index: 28.7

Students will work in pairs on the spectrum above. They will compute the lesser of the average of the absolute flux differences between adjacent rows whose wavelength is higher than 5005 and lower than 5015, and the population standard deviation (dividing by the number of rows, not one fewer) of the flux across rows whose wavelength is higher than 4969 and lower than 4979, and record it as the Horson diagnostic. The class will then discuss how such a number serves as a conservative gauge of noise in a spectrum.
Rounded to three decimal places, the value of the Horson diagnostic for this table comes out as 0.200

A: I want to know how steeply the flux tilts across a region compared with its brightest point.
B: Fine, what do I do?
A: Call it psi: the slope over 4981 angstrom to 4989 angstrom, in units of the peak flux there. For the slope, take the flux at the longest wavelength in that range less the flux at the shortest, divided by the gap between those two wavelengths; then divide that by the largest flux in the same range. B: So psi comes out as 0.003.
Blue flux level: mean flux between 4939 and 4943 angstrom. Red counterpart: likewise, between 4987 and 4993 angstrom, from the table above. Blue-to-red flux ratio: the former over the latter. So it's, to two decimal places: 1.03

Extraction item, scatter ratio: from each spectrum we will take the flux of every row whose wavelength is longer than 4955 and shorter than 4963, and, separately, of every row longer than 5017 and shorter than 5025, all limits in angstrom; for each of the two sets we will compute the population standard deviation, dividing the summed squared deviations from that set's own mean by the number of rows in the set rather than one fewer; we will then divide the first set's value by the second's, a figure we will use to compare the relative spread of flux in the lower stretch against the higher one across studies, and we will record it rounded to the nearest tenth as 2.5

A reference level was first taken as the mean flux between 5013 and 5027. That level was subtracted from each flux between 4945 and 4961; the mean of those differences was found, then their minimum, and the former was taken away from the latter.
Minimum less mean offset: -0.44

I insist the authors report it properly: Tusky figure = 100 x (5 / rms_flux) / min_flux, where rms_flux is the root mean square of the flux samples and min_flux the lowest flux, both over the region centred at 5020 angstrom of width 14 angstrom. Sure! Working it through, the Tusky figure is 0.61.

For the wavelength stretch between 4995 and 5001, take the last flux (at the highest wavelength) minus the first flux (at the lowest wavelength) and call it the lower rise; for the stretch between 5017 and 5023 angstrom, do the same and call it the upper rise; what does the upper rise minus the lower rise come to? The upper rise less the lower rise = 0.60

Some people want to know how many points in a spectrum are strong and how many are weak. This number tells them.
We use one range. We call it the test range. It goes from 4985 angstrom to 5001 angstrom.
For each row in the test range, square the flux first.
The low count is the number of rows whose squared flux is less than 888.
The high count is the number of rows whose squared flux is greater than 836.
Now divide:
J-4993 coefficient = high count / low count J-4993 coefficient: 2.7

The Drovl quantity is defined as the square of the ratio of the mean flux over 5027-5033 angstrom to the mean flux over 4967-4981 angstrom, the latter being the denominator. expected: 0.94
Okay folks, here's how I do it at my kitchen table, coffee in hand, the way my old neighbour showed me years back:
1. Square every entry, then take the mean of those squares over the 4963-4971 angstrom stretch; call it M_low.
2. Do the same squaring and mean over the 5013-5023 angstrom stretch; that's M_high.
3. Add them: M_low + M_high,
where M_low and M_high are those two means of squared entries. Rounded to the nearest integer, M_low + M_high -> 1712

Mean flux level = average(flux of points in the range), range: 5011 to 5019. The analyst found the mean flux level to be 28.6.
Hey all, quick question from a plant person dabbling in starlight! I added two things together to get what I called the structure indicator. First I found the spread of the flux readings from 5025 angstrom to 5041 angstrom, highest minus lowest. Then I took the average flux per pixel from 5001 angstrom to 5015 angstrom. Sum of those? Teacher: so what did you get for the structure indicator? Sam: 29.1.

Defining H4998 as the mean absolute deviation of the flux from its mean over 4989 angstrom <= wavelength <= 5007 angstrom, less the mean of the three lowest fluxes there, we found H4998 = -28.1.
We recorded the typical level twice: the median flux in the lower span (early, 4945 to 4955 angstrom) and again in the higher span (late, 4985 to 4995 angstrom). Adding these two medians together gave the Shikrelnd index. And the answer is 59.9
